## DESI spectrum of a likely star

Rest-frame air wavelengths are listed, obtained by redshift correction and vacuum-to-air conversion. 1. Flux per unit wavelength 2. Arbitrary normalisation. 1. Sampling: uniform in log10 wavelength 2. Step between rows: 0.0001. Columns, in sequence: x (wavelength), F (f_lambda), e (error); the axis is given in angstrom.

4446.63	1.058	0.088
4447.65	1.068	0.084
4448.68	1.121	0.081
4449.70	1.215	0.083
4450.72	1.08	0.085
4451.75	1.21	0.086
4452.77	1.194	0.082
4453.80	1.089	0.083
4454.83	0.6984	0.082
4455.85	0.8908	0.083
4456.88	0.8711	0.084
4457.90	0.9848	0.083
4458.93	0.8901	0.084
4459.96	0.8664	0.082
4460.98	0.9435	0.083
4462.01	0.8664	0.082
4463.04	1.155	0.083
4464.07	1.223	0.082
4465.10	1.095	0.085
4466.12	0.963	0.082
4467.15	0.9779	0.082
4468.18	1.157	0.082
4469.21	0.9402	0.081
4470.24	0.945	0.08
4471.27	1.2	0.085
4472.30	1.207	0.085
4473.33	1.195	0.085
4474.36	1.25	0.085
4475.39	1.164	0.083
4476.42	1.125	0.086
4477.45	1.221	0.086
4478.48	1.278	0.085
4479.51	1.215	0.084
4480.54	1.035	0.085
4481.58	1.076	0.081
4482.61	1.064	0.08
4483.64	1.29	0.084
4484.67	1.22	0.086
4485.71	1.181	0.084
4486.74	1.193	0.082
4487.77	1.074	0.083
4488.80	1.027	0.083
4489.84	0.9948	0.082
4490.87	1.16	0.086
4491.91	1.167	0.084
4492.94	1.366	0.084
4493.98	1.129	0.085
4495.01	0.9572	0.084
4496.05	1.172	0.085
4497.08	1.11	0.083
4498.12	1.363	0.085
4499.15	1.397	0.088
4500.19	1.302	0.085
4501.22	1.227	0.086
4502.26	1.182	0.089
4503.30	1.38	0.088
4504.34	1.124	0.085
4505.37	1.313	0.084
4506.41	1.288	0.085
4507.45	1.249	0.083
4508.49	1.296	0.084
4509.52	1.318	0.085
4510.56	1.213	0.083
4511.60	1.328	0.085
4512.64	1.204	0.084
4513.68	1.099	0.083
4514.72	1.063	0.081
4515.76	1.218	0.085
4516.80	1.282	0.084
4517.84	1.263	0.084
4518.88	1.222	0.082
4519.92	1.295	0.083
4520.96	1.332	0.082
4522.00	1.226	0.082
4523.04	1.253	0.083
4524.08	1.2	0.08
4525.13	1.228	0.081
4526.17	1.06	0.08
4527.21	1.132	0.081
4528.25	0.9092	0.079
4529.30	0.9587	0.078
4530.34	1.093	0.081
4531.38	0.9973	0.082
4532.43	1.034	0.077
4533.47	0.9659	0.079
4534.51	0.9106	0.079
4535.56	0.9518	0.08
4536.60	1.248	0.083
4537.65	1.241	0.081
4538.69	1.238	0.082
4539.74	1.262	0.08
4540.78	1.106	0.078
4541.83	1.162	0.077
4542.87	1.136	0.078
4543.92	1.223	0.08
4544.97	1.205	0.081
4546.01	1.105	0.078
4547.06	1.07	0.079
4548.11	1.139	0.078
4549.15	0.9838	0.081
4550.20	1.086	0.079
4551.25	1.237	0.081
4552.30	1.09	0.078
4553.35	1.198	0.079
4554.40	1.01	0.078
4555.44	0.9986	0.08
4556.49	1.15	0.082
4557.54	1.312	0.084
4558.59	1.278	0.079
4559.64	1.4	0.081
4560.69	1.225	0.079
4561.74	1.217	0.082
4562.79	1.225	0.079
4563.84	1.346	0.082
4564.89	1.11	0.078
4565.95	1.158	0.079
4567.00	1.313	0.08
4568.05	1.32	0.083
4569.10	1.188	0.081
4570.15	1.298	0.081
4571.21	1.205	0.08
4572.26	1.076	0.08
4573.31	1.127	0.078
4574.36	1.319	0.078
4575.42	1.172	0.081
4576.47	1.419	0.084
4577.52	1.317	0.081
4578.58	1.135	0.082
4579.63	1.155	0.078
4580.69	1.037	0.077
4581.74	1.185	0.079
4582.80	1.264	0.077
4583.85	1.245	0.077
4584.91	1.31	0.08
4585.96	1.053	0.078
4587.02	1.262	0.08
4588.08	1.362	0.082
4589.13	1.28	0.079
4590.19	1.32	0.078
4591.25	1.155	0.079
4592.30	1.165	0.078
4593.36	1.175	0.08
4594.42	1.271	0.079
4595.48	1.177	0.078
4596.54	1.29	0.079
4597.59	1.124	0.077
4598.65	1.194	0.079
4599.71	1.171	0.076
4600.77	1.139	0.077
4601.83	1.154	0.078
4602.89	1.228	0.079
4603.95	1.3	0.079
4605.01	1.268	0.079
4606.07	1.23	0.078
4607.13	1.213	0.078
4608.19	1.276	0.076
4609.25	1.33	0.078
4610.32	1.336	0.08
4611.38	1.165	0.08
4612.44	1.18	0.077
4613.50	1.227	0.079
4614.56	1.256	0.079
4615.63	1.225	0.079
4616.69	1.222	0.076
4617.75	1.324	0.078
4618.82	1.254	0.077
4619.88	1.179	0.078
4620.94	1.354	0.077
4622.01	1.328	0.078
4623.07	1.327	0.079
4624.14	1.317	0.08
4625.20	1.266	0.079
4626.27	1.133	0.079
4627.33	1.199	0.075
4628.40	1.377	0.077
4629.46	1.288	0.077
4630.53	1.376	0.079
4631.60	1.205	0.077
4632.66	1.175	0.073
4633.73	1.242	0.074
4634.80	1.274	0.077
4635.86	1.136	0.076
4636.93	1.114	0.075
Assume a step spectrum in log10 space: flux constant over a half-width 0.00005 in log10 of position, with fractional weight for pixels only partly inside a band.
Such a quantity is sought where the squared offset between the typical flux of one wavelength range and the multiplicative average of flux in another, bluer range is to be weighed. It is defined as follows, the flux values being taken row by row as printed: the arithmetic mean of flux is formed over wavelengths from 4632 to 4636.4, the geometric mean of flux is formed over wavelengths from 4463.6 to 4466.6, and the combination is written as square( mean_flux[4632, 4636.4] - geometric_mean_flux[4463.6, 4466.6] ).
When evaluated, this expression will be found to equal 0.014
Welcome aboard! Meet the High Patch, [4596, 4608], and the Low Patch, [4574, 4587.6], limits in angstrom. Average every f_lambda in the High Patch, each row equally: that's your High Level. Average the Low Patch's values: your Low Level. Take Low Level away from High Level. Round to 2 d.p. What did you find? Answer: -0.01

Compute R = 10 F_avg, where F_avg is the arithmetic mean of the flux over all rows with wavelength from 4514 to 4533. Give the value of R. 11.5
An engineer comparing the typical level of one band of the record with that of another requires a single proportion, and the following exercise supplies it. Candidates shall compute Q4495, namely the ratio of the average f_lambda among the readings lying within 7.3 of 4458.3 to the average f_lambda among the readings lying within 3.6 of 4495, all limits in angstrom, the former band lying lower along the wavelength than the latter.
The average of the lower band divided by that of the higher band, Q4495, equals 0.85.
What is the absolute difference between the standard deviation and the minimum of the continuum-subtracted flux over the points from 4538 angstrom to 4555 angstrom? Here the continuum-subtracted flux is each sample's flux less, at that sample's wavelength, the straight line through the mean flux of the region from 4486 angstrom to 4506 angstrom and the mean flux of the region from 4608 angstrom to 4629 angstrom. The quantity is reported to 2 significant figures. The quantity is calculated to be 0.32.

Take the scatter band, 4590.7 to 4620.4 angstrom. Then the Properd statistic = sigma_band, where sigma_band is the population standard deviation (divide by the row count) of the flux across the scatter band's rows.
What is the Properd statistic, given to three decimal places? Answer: 0.059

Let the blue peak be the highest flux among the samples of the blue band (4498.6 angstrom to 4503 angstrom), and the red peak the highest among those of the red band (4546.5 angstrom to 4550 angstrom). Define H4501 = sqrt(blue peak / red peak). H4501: 1.107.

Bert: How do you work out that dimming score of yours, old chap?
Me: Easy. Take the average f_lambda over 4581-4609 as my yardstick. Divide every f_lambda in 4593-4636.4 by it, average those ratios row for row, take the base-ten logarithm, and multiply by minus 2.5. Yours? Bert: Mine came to -0.016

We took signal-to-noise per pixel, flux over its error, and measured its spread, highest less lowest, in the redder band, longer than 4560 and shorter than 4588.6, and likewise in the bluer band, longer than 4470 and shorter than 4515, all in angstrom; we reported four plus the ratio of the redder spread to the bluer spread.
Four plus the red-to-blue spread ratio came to 4.71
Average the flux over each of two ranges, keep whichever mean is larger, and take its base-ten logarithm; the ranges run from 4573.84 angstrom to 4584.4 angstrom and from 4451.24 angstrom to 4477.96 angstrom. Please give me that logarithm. 0.088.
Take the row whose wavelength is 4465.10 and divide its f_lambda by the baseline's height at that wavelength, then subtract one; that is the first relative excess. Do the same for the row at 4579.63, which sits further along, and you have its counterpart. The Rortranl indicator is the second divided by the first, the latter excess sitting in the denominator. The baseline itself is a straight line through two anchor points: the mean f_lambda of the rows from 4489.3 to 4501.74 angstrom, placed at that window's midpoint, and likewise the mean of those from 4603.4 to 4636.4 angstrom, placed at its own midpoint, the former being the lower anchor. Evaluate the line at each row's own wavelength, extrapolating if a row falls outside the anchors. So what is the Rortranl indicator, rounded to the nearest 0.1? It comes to 0.9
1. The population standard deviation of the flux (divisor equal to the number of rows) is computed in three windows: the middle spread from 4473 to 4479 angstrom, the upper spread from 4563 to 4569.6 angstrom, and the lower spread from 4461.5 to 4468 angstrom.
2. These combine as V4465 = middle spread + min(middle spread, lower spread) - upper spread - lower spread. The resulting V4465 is -0.110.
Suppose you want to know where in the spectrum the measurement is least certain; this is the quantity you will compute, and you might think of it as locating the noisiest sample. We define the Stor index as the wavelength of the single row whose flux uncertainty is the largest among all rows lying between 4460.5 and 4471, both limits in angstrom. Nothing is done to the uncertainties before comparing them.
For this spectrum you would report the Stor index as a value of 4465.10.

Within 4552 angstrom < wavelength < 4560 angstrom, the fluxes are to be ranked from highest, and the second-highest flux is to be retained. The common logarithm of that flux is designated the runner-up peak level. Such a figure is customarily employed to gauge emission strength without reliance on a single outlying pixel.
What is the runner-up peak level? 0.118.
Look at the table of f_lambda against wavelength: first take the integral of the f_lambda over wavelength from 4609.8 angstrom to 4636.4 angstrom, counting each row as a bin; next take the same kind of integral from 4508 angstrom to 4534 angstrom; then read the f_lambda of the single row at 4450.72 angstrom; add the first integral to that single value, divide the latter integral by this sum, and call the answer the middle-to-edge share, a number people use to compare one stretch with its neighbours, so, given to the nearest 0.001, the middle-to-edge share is 0.881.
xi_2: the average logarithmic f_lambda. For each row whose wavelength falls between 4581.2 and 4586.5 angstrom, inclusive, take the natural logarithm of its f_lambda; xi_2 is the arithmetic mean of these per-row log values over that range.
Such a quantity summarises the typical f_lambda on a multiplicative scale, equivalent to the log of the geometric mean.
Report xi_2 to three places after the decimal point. 0.189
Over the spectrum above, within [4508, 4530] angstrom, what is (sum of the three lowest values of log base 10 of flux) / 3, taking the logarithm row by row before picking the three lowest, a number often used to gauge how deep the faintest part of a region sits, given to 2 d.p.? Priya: -0.01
